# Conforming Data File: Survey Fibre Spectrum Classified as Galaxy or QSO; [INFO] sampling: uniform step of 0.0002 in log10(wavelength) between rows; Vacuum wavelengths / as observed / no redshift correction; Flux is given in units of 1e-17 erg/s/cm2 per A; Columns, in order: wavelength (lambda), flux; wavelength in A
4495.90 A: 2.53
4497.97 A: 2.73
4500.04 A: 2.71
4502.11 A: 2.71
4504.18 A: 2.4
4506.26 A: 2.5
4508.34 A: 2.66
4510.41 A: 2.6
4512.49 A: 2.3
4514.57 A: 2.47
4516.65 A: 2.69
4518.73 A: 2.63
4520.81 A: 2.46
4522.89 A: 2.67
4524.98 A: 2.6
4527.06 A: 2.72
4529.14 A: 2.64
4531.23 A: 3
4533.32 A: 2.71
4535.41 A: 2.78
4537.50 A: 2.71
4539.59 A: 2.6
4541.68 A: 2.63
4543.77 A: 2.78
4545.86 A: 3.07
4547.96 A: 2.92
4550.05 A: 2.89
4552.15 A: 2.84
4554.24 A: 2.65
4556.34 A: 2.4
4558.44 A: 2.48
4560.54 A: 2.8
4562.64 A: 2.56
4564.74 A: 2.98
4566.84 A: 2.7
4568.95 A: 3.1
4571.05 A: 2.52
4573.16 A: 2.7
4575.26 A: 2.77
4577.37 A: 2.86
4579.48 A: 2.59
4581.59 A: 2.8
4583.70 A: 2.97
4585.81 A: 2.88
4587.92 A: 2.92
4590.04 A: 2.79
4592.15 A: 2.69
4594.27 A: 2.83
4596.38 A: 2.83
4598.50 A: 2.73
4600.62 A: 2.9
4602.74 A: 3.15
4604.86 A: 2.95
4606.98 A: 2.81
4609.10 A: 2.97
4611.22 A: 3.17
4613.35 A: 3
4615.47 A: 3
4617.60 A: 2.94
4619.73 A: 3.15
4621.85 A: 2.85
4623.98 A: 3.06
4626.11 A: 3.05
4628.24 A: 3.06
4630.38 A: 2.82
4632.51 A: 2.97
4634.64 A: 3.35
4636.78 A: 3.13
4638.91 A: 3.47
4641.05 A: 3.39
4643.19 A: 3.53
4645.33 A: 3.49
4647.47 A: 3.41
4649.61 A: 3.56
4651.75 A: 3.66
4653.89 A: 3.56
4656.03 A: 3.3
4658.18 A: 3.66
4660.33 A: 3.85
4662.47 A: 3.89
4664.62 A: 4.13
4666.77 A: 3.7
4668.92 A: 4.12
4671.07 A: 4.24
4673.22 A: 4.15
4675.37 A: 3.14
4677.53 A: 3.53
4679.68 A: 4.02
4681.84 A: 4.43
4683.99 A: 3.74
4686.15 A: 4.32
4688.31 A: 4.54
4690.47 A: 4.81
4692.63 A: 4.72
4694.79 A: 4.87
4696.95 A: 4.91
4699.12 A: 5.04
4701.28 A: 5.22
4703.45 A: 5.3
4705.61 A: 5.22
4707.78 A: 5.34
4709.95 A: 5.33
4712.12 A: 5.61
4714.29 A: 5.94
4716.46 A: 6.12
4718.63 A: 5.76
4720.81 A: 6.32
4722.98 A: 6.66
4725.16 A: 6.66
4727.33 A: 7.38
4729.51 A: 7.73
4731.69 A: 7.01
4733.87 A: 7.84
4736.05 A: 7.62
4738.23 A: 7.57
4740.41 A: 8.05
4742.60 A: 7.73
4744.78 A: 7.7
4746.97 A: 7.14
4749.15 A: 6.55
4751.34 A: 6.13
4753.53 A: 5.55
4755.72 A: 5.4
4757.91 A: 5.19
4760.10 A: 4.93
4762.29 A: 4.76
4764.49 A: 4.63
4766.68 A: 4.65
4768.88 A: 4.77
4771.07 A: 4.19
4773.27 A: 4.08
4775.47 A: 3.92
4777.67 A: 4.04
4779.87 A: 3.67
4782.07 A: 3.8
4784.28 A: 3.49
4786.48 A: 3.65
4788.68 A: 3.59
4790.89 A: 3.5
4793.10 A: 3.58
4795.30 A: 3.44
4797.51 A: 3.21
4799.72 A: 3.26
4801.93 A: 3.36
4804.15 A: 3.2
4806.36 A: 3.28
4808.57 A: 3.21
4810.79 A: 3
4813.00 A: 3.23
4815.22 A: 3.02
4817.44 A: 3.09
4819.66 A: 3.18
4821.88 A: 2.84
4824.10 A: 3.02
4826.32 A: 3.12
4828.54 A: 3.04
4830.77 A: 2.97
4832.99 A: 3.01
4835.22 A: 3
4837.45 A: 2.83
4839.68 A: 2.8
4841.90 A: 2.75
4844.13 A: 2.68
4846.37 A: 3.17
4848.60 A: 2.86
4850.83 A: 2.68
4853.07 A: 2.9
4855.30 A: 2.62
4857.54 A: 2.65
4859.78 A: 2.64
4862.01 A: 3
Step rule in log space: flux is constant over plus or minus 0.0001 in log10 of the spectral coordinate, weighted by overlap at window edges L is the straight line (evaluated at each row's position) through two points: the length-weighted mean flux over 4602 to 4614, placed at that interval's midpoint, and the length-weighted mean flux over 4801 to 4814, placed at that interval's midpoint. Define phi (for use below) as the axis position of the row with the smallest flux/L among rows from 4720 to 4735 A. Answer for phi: 4720.81 A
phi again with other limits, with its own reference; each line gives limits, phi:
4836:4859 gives 4855.30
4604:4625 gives 4606.98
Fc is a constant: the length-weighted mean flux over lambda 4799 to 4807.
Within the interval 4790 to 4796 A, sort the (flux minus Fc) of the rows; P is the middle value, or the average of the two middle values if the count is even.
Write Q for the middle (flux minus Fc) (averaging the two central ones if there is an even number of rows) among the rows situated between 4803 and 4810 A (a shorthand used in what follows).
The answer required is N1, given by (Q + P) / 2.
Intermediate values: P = 0.2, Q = -0.06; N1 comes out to 0.1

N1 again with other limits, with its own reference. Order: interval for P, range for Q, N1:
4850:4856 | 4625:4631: -0.4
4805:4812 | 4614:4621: -0.2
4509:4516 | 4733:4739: 1.8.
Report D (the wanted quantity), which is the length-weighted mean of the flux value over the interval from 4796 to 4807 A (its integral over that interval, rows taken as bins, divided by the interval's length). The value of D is 3.27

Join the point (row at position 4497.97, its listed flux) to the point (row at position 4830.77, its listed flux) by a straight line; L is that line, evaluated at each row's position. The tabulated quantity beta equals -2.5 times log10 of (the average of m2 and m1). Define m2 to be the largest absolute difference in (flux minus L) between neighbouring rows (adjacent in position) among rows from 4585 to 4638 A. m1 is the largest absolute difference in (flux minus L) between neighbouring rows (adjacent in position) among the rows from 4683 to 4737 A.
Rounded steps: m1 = 0.8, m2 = 0.38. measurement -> 0.5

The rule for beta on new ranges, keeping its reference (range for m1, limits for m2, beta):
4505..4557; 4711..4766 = 0.6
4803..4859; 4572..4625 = 1.0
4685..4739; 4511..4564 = 0.6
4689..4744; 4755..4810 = 0.4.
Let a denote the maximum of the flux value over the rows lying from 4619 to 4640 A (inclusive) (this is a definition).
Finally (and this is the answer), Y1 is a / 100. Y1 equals 0.035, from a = 3.47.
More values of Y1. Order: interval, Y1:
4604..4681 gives 0.042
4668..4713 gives 0.056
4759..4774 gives 0.049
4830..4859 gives 0.032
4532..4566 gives 0.031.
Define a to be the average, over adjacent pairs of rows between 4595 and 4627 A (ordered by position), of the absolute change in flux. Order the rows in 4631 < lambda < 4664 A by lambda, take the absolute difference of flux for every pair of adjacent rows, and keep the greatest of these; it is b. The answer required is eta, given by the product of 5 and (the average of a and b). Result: 1.3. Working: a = 0.16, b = 0.38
